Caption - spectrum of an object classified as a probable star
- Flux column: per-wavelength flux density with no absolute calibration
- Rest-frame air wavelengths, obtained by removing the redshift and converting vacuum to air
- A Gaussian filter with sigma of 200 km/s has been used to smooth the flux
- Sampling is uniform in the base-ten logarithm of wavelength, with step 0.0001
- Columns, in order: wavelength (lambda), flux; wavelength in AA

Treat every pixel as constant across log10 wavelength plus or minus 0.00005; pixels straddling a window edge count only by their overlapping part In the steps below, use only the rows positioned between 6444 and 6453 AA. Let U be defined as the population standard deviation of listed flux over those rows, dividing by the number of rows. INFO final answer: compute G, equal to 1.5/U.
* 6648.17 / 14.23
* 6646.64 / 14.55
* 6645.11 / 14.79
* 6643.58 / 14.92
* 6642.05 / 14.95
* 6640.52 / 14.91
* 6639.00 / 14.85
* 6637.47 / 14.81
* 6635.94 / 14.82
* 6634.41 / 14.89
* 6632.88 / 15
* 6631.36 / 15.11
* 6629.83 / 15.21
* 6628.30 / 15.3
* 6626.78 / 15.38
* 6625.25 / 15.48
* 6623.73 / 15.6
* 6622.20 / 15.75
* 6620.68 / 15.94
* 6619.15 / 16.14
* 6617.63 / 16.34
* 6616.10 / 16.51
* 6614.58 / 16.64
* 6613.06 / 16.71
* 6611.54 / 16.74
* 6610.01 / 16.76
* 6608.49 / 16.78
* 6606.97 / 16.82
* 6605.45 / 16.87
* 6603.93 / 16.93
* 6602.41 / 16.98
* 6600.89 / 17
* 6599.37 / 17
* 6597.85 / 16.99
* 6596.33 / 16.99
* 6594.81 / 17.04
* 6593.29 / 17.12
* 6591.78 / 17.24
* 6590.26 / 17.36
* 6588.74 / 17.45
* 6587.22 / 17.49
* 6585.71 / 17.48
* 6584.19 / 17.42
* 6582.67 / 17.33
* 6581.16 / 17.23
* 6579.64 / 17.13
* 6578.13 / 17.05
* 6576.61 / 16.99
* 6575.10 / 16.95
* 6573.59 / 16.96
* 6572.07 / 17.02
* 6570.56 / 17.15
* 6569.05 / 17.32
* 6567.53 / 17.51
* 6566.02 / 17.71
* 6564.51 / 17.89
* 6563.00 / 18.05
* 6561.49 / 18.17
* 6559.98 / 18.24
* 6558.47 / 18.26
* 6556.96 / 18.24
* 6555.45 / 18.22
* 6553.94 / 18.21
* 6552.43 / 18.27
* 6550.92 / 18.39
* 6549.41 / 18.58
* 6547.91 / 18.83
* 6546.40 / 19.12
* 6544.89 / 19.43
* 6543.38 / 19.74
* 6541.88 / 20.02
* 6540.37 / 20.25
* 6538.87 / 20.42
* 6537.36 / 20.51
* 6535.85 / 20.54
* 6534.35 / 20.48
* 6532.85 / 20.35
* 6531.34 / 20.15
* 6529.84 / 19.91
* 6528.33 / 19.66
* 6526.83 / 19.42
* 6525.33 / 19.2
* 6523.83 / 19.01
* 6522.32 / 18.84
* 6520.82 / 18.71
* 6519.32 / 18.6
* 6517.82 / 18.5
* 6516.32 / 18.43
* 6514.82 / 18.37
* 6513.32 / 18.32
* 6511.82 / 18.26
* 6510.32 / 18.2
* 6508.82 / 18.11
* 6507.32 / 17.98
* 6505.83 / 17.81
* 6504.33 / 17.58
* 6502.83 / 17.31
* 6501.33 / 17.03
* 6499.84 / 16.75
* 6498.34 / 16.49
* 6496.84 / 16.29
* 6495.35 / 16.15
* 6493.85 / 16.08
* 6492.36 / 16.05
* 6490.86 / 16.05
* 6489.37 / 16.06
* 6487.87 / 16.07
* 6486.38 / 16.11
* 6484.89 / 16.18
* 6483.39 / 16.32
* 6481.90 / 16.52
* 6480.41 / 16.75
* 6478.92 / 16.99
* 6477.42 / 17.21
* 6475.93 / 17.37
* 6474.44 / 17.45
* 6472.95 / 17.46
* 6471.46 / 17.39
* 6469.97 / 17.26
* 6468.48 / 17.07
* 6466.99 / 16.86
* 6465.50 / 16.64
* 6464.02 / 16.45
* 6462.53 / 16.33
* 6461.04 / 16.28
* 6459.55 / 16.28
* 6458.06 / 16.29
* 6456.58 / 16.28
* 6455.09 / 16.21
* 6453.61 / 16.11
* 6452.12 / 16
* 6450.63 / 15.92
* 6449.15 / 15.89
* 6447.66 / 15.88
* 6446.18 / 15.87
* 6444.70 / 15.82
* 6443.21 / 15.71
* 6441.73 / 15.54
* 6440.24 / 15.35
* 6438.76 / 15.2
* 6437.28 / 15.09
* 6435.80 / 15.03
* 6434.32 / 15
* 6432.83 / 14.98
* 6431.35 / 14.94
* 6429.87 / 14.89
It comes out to 27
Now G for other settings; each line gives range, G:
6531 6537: 10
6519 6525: 10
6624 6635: 8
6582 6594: 12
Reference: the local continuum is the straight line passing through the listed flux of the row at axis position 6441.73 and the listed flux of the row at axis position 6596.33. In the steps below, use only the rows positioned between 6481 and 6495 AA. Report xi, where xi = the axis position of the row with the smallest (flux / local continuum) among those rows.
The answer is 6492.36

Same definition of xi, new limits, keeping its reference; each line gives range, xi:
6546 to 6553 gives 6552.43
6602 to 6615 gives 6614.58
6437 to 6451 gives 6437.28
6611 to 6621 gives 6620.68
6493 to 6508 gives 6493.85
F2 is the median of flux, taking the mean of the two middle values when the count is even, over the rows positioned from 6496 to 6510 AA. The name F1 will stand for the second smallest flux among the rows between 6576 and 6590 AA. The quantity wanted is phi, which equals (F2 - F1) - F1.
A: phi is -17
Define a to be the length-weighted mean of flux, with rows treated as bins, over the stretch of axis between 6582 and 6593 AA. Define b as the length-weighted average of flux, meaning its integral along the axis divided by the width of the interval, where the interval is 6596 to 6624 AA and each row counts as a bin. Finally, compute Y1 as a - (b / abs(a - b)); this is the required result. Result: -4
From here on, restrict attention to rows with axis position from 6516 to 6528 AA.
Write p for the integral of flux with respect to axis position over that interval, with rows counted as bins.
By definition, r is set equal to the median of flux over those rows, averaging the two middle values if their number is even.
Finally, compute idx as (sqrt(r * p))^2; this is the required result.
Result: 4256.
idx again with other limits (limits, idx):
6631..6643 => 2668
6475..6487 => 3333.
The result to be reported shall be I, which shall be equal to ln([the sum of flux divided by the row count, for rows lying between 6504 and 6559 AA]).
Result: 2.94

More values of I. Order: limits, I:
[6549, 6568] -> 2.90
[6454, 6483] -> 2.82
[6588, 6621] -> 2.82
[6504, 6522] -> 2.90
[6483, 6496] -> 2.78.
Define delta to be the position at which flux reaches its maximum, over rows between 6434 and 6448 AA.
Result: 6447.66 AA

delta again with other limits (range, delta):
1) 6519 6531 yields 6529.84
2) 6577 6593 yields 6587.22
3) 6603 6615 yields 6603.93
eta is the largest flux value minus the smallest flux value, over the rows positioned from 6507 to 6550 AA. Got 2.6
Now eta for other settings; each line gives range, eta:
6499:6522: 2.0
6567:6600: 0.6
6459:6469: 0.8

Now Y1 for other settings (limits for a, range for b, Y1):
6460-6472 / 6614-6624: -9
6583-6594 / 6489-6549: 1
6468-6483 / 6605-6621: -13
